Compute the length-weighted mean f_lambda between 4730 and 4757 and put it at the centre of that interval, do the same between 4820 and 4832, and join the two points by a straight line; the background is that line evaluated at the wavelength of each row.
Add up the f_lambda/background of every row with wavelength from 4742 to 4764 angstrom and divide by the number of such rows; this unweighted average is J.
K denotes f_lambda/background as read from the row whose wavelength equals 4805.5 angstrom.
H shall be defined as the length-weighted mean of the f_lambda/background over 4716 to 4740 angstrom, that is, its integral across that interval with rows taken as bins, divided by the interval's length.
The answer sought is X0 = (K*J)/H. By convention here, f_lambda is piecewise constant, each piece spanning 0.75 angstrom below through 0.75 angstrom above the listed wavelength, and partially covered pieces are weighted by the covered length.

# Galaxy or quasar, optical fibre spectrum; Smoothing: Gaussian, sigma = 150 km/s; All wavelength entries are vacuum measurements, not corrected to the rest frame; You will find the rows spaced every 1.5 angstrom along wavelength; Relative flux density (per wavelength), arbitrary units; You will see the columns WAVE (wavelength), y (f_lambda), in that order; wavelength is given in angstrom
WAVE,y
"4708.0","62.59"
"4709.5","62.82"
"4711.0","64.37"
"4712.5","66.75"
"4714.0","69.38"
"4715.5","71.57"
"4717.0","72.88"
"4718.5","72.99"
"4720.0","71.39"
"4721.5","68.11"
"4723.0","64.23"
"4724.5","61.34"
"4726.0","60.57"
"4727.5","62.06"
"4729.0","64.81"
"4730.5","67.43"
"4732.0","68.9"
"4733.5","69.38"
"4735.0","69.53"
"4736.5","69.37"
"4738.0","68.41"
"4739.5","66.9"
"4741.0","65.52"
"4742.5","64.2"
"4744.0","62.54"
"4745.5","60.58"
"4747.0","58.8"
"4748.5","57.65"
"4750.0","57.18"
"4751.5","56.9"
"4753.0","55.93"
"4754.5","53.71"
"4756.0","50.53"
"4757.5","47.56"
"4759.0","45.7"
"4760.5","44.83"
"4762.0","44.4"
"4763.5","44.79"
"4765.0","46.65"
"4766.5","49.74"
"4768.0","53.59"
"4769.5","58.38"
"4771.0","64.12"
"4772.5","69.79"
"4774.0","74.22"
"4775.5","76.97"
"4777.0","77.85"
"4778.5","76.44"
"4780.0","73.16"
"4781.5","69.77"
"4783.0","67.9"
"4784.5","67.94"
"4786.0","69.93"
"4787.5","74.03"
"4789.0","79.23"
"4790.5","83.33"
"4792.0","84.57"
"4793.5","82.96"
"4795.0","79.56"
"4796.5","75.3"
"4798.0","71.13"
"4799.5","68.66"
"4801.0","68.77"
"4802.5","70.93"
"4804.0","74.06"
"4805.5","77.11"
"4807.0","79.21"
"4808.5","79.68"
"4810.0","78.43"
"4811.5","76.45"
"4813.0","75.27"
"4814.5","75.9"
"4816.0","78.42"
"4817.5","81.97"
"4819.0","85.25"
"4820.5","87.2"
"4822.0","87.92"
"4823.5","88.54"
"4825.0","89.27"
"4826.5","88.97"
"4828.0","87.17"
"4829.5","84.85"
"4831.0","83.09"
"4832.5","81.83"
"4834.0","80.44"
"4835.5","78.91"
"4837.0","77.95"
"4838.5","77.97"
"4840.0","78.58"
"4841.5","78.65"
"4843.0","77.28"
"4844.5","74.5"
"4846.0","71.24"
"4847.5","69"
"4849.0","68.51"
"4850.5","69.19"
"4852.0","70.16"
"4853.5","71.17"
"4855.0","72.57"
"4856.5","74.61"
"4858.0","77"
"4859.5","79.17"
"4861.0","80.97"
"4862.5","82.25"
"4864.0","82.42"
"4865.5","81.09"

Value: 0.7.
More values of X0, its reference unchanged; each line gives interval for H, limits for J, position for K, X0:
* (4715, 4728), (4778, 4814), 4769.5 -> 0.7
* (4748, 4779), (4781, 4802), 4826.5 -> 1.2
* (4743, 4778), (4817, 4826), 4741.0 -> 1.3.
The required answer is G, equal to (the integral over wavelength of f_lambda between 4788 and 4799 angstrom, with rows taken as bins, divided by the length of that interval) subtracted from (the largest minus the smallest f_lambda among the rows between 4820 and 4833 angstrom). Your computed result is -72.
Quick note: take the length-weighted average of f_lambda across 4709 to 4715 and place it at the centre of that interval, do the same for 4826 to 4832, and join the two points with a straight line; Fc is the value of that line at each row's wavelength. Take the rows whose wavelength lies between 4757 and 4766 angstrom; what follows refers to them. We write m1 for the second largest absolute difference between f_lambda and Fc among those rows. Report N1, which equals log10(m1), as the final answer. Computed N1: 1.5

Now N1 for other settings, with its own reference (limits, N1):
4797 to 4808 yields 1.1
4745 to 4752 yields 1.2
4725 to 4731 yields 0.8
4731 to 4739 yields 0.0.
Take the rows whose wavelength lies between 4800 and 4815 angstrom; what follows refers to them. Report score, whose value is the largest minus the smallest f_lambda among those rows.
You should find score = 11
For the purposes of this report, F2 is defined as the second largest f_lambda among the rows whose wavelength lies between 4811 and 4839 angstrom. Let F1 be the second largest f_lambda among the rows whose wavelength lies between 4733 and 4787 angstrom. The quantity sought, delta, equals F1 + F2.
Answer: 166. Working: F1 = 76.97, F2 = 88.97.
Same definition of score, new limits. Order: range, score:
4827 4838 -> 9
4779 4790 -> 11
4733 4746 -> 9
